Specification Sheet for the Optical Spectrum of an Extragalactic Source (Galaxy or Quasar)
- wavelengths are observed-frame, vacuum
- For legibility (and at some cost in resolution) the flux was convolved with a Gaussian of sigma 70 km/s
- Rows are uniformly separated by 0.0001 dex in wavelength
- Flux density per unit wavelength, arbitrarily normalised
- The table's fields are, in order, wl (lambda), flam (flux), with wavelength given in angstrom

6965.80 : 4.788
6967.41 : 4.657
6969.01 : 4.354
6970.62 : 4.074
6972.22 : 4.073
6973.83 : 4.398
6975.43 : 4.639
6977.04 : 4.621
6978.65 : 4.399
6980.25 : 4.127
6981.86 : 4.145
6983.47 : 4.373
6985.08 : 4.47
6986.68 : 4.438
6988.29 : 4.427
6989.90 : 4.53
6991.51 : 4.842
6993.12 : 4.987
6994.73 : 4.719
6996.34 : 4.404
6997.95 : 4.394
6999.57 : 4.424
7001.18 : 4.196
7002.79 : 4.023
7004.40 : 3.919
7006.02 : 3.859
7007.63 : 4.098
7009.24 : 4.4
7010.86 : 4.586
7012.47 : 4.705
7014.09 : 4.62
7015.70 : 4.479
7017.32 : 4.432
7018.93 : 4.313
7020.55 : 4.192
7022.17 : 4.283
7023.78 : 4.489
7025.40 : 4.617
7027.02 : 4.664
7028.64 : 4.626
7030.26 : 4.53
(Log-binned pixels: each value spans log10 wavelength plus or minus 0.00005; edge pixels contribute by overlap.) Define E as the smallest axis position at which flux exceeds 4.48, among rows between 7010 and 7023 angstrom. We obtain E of 7010.86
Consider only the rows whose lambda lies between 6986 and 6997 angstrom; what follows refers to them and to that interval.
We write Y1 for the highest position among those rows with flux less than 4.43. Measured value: 6996.34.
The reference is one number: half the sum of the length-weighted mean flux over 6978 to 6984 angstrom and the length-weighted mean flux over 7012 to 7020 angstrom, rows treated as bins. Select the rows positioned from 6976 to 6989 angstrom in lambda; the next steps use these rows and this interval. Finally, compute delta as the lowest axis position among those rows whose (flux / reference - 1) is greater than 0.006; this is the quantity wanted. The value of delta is 6977.04 angstrom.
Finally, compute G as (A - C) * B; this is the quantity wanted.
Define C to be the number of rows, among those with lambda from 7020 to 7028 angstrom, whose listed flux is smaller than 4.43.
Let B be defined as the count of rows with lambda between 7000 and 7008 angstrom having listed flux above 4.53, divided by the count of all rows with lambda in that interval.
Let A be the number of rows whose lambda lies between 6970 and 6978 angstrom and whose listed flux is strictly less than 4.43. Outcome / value 0.0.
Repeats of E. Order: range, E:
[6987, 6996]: 6989.90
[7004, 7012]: 7010.86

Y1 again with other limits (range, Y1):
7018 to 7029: 7022.17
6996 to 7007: 7006.02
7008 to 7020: 7018.93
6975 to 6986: 6983.47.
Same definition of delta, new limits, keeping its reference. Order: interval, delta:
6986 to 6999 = 6986.68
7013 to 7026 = 7014.09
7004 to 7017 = 7009.24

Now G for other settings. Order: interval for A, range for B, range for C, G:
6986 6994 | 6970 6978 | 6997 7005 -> -1.6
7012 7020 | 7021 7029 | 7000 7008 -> -2.4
